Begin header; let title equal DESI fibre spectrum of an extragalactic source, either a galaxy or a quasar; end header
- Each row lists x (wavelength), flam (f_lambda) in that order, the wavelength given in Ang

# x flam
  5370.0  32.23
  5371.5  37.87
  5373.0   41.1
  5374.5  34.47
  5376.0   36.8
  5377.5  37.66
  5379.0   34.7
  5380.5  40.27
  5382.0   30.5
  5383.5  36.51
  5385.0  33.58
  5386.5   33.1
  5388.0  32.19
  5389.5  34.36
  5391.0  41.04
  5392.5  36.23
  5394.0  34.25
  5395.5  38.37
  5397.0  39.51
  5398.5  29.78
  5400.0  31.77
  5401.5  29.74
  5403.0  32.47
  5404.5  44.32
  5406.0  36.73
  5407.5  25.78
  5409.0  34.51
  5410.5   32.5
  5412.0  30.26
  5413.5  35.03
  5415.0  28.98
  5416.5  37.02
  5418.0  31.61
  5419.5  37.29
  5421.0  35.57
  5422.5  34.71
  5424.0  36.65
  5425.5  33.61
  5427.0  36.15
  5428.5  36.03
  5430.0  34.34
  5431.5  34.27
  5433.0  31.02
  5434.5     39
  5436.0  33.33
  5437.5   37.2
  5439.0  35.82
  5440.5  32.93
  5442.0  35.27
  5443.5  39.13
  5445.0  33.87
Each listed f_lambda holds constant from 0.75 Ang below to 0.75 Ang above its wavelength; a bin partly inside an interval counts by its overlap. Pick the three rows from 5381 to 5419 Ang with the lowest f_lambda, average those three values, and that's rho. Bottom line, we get 28.2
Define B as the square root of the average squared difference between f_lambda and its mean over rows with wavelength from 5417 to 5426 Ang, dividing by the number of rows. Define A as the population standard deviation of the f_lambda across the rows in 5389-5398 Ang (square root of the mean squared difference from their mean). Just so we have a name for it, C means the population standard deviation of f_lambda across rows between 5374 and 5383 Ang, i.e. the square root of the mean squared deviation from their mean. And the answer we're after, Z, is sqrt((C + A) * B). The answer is 3.3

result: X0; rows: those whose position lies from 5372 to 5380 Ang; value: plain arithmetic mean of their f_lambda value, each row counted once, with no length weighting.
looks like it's 36.9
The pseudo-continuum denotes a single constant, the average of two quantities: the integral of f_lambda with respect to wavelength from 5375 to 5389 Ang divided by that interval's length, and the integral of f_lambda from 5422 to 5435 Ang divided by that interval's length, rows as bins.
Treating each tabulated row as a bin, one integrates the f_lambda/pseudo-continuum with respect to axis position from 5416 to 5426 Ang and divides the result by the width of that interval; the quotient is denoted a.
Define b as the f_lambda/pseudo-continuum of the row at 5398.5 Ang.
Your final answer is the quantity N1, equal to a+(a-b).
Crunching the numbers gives 1.16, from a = 1.01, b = 0.85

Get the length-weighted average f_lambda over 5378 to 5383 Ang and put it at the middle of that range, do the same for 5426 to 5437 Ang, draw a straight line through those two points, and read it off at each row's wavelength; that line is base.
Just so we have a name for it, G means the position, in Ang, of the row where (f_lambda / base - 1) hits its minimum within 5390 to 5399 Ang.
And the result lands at 5398.5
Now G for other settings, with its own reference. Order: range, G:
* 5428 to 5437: 5433.0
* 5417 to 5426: 5418.0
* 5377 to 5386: 5382.0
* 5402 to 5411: 5407.5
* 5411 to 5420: 5415.0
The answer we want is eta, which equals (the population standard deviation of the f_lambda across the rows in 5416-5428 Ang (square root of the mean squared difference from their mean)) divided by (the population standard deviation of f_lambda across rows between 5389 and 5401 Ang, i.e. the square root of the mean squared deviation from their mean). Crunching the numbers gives 0.5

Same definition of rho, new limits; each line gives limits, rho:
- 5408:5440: 30.1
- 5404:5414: 29.5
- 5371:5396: 31.9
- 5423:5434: 33.0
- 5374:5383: 33.2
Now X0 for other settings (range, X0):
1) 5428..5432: 34.9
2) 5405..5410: 32.3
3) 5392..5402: 34.2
